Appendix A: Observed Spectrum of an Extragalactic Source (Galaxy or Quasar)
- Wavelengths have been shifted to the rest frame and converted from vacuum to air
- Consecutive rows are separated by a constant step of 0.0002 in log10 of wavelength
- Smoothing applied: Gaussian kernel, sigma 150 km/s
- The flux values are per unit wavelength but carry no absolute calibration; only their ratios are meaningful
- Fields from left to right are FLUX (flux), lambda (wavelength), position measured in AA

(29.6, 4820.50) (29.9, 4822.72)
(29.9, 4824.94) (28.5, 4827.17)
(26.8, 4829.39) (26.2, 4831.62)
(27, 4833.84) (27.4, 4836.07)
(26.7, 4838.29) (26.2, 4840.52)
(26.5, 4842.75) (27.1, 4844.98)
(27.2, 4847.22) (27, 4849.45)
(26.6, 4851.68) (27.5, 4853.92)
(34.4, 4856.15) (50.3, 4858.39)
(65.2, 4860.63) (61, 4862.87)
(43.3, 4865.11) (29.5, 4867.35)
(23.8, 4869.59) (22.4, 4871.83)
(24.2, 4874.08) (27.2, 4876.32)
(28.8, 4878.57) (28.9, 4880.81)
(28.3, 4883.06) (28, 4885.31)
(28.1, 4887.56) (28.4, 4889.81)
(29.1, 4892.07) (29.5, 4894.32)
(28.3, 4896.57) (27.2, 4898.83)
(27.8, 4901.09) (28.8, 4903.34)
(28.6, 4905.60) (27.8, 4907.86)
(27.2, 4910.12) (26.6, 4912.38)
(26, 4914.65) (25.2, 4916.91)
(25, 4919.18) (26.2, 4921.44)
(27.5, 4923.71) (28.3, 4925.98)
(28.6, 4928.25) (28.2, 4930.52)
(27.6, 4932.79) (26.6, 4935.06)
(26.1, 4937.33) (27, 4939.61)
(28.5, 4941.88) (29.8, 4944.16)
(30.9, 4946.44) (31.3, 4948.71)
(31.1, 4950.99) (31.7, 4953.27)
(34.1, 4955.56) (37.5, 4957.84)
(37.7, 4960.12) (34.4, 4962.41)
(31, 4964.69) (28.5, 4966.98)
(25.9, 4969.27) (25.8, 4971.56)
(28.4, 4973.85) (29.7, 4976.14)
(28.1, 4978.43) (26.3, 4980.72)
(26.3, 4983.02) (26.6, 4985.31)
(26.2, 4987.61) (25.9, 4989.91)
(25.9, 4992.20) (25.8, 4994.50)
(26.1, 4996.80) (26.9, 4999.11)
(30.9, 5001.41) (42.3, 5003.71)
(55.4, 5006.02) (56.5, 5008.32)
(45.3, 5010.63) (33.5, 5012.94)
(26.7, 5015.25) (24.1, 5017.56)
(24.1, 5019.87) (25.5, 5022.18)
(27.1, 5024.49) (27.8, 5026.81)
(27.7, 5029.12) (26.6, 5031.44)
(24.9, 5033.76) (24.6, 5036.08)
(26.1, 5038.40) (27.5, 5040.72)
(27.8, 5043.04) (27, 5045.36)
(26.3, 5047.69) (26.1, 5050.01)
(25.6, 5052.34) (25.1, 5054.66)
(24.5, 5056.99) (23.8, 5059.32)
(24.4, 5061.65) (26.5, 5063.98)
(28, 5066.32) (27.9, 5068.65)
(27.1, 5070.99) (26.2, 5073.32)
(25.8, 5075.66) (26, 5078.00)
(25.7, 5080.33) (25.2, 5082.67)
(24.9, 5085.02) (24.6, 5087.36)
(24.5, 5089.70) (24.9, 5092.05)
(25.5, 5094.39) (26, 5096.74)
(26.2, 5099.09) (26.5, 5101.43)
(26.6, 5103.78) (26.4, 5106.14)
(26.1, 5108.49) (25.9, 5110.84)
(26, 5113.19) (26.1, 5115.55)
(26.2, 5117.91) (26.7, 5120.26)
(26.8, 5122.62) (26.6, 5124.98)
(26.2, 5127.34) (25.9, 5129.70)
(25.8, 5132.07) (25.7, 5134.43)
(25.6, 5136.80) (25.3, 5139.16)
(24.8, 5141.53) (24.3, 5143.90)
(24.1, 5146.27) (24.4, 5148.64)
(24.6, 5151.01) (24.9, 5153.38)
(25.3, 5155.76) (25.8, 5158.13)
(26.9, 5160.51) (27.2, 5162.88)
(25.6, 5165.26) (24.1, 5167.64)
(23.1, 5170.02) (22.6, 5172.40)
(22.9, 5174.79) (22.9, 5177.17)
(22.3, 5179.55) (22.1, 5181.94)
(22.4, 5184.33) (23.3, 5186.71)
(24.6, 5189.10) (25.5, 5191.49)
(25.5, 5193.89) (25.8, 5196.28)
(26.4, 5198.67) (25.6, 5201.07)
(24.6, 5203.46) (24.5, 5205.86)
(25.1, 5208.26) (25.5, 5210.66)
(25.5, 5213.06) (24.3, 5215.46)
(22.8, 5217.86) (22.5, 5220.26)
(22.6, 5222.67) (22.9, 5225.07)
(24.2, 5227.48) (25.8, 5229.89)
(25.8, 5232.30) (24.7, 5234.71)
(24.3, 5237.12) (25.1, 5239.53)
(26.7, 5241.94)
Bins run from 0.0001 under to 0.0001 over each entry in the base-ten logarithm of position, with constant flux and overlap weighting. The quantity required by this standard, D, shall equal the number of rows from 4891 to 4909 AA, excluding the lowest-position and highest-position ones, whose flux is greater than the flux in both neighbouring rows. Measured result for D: 2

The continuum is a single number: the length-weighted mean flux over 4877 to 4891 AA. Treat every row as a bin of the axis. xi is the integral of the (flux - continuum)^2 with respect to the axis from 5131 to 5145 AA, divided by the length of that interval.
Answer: 10.0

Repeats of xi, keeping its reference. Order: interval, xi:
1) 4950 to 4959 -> 34.3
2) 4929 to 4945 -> 1.8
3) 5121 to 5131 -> 4.1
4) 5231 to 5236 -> 10.1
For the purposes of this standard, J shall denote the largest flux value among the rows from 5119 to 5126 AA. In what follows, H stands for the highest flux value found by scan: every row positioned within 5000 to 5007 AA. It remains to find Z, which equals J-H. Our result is -29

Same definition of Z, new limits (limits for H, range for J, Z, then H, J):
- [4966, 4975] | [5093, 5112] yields -2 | 28.5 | 26.6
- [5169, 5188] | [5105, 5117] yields 3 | 23.3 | 26.4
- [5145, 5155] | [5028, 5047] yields 3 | 24.9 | 27.8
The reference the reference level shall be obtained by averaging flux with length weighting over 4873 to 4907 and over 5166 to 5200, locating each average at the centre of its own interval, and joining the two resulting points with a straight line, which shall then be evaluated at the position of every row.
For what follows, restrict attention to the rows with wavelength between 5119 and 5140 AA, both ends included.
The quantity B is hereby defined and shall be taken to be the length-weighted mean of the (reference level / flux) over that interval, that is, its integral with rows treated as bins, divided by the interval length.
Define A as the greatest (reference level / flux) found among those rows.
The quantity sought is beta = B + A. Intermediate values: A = 1.0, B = 0.94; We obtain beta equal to 1.91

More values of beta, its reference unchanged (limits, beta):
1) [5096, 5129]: 1.91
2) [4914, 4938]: 2.13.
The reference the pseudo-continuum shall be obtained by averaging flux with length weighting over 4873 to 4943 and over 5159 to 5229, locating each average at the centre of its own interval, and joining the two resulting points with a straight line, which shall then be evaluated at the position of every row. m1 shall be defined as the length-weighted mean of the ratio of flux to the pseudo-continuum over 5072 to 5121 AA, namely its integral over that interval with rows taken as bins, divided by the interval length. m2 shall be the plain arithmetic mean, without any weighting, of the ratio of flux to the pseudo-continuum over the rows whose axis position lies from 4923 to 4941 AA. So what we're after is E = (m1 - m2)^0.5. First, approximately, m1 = 1.02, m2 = 1.01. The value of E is 0.10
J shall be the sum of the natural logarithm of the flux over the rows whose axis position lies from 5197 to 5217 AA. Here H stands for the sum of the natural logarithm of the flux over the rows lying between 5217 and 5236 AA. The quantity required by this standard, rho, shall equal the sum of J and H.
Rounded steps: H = 25.4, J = 25.8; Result 51.2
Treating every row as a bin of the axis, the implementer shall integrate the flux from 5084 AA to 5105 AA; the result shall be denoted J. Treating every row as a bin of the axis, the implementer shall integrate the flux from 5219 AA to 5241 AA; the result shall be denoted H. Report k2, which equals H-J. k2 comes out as -3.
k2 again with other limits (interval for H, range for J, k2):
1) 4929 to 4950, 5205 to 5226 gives 95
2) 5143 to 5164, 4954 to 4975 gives -130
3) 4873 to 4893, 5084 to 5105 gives 22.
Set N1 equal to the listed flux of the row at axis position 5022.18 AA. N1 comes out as 25.5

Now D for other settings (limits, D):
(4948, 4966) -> 1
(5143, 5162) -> 0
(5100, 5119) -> 1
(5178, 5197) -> 0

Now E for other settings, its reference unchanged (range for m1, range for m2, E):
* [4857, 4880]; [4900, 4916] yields 0.58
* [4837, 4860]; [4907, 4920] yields 0.36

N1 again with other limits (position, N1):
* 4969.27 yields 25.9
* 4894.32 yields 29.5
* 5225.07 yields 22.9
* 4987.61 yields 26.2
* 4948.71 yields 31.3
